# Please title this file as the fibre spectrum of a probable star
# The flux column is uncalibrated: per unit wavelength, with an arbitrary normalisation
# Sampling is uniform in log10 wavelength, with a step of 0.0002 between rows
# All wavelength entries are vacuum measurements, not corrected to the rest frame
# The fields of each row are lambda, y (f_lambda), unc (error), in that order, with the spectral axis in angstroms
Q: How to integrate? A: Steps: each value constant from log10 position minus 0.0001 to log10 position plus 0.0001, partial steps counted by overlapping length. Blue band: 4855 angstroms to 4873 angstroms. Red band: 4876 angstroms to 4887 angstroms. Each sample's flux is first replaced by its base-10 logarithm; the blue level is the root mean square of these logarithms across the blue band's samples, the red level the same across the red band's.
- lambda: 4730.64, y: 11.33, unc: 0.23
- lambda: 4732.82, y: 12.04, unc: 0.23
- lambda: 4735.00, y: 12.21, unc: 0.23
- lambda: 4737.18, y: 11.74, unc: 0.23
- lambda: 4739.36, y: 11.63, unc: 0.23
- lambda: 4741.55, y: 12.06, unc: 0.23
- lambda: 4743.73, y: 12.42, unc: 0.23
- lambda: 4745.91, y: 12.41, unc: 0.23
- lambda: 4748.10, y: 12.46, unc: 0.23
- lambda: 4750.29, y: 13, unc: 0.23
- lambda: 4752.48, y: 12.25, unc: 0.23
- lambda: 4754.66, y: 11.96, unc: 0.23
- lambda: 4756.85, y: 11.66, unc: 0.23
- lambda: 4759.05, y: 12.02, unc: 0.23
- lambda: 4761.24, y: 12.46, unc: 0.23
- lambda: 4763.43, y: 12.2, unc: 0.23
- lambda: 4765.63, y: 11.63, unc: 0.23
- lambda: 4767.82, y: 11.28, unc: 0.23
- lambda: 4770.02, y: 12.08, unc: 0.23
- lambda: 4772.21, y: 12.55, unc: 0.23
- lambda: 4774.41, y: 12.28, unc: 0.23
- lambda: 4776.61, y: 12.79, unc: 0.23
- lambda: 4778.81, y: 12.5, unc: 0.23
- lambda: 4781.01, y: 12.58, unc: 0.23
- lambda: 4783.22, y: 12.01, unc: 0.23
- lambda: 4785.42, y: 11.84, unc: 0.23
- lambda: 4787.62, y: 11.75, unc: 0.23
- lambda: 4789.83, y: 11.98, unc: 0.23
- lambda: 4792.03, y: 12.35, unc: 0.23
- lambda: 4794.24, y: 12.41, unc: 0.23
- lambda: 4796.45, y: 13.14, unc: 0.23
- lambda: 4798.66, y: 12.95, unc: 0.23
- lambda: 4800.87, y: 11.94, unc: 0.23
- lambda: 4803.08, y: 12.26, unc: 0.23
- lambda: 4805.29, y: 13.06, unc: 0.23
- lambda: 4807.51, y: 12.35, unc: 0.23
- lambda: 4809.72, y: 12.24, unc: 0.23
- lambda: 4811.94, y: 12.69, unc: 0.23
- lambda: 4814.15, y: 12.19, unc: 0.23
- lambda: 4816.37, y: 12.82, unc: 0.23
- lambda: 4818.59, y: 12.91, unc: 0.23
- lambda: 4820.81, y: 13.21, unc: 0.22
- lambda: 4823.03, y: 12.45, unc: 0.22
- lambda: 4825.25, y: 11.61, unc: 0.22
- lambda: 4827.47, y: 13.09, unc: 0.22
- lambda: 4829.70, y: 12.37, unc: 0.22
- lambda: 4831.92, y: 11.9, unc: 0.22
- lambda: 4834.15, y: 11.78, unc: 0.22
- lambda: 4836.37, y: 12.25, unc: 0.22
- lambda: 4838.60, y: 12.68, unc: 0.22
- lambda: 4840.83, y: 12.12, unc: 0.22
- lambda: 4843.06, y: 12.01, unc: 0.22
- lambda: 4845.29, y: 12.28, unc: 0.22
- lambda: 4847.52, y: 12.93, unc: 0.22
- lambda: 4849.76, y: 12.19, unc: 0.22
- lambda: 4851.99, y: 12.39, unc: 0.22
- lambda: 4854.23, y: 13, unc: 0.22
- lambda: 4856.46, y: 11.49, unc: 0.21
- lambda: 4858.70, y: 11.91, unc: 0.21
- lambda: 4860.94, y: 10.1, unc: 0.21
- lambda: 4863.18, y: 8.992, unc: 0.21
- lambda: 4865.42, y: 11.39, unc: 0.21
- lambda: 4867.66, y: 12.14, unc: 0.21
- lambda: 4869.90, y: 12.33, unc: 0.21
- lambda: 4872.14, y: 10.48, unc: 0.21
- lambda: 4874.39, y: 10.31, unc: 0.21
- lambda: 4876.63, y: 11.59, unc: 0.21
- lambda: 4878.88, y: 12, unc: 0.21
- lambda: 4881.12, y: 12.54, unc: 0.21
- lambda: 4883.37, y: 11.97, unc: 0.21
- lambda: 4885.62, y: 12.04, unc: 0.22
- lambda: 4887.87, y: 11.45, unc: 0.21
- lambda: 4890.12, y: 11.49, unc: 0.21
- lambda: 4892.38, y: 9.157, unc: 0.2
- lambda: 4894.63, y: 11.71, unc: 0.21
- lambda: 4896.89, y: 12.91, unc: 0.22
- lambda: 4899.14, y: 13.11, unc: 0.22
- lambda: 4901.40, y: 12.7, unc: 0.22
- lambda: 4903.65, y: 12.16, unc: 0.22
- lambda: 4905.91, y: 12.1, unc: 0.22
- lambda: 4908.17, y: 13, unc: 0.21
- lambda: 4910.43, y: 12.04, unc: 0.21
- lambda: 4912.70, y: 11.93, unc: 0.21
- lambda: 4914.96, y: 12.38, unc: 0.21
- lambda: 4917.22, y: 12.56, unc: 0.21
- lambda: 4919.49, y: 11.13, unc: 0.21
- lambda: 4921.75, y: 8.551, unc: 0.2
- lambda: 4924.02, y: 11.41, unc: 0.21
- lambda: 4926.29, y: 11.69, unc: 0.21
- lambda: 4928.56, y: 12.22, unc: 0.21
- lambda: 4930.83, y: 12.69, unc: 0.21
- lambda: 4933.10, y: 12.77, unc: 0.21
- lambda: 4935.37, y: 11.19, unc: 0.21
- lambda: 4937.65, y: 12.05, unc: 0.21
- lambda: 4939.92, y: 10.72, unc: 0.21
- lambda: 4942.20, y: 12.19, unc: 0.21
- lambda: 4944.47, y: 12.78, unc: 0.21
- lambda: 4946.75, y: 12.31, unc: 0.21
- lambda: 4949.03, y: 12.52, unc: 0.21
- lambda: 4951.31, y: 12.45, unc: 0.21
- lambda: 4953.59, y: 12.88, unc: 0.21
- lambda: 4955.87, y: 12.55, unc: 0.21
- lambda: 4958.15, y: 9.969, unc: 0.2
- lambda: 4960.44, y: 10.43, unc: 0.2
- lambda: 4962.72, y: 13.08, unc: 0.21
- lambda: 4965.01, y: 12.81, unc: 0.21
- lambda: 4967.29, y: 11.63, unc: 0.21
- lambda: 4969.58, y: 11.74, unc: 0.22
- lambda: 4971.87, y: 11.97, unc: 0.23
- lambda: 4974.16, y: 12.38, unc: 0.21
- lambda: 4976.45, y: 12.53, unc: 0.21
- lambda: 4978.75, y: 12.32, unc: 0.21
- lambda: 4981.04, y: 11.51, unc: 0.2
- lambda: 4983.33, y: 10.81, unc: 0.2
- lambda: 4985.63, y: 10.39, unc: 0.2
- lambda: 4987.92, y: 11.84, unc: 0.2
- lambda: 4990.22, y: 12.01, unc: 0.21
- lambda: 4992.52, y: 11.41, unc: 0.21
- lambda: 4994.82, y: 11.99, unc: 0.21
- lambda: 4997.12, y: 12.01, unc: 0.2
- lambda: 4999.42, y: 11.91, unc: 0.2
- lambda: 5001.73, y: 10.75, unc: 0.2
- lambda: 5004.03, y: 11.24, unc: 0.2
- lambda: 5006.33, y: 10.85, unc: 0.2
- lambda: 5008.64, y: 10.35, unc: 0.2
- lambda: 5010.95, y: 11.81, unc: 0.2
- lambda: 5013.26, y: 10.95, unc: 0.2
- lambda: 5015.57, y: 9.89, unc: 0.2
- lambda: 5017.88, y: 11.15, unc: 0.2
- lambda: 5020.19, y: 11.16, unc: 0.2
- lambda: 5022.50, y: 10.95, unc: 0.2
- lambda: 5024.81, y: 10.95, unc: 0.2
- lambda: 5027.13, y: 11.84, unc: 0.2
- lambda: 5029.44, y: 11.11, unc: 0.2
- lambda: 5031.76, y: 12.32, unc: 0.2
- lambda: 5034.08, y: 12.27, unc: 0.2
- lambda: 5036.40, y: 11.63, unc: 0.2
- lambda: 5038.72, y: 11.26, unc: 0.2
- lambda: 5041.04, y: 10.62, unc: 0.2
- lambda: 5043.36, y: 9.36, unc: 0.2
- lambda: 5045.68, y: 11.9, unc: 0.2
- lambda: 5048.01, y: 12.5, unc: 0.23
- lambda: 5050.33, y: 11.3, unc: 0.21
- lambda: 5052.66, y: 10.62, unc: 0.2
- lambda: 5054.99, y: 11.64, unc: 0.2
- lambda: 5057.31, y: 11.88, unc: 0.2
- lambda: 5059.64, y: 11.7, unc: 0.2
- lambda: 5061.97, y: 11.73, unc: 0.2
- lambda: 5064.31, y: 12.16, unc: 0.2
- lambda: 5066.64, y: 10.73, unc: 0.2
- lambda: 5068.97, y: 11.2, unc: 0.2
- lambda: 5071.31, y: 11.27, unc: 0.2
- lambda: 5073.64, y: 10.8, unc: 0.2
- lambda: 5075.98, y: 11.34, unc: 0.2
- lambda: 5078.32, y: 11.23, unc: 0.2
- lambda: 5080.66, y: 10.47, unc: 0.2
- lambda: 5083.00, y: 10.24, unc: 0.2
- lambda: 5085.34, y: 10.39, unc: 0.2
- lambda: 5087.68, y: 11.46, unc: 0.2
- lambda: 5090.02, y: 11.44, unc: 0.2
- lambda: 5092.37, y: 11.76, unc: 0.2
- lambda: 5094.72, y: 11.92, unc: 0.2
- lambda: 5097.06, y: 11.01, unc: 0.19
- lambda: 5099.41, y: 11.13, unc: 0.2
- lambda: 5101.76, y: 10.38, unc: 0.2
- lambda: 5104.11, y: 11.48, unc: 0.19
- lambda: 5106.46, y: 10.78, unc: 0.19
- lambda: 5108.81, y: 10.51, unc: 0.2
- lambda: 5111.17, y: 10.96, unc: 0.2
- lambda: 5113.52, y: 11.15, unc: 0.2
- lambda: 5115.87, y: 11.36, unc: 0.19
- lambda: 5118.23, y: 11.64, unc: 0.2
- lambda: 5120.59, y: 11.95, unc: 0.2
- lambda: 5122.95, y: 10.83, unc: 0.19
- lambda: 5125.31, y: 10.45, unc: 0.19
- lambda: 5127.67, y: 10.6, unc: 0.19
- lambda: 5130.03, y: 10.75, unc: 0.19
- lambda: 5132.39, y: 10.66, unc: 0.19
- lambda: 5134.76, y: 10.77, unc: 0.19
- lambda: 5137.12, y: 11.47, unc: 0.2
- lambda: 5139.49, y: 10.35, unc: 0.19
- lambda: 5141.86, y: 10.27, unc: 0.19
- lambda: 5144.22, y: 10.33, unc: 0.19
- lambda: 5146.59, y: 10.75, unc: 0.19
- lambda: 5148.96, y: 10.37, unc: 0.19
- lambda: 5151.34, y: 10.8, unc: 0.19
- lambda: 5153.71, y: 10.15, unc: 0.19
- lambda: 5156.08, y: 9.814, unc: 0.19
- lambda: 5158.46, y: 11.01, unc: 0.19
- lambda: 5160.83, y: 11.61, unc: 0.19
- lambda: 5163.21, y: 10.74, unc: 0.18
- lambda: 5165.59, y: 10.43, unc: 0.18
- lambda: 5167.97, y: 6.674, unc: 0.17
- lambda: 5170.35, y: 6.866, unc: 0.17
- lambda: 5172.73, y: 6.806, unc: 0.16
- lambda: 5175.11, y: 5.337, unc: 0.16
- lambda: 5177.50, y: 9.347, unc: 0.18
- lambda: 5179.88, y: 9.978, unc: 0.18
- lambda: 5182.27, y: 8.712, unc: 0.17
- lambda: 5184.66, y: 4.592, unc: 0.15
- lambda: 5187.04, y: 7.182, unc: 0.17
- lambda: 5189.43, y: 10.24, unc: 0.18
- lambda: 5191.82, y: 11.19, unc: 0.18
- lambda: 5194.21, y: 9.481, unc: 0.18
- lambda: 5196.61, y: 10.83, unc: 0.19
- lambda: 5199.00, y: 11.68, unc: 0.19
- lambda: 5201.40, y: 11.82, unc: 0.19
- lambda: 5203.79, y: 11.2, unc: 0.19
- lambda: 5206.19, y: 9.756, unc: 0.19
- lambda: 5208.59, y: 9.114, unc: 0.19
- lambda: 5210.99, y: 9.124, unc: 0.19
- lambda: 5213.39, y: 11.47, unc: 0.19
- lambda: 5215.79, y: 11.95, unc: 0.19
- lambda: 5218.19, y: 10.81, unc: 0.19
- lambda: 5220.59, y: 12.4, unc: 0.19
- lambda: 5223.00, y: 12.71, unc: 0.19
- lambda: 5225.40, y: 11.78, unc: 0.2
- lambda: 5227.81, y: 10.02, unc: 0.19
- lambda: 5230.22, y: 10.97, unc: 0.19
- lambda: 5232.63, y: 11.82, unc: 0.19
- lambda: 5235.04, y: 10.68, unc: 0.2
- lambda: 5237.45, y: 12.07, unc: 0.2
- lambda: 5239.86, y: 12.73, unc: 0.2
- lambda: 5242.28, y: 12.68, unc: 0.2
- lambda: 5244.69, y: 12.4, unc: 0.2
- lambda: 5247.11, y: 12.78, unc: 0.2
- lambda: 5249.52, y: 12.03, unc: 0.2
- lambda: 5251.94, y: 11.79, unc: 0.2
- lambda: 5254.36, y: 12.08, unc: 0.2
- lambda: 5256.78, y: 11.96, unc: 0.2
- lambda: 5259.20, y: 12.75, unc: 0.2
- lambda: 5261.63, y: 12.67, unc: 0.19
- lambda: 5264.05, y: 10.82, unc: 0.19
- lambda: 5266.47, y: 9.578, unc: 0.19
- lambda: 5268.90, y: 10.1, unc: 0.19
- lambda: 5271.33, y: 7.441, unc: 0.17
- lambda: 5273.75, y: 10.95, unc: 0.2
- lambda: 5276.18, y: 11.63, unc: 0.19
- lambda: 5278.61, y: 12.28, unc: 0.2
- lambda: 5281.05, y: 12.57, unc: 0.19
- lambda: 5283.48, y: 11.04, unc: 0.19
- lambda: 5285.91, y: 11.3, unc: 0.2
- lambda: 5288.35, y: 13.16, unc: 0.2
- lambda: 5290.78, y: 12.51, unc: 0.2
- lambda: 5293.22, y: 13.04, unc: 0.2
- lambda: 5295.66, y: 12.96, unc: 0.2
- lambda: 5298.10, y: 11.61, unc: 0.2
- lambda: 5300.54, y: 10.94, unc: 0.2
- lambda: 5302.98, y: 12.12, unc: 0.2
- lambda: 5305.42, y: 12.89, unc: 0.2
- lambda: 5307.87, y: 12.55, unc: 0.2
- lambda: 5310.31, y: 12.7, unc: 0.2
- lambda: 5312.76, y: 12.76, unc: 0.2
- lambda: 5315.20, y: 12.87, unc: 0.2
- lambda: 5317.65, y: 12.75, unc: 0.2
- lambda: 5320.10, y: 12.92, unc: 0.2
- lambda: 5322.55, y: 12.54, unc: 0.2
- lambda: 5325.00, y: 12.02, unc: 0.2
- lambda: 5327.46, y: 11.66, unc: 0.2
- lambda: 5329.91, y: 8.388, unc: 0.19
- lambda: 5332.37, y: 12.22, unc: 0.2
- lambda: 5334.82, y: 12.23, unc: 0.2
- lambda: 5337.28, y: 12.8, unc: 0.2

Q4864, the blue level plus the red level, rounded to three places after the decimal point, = 2.124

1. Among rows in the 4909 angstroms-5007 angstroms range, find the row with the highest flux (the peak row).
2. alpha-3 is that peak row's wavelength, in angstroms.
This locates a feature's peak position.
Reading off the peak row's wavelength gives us 4962.72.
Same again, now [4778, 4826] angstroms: 4820.81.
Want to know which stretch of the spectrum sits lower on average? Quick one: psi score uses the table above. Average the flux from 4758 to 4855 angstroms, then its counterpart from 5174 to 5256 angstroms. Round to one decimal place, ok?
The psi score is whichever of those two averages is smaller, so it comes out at 10.7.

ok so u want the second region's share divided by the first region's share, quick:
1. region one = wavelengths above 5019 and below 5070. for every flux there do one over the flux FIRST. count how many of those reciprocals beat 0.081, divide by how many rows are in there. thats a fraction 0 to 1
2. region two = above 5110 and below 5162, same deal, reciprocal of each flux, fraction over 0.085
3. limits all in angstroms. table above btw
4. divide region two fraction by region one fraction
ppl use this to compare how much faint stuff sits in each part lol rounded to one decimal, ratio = 1.0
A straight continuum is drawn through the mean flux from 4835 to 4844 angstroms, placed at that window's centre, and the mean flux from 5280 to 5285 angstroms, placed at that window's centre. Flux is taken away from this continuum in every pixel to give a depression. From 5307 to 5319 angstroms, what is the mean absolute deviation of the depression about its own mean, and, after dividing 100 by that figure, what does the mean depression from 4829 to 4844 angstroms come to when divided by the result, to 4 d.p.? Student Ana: 0.0001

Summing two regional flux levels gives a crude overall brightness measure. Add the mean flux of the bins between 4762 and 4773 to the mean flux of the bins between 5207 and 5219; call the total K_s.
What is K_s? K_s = 22.4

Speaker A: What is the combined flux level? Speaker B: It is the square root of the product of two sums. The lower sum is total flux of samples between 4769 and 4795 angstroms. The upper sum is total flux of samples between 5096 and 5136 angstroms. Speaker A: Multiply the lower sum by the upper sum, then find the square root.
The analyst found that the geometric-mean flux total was 166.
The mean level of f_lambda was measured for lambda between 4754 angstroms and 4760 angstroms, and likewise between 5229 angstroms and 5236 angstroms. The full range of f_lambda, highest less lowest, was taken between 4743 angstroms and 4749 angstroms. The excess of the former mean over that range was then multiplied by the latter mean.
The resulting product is 132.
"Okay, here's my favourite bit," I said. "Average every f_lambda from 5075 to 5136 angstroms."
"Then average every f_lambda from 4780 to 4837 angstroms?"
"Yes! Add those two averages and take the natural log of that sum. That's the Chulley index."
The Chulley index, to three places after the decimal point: 3.153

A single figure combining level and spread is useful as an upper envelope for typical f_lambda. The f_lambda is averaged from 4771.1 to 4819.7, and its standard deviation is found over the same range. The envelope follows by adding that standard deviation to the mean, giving 12.8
